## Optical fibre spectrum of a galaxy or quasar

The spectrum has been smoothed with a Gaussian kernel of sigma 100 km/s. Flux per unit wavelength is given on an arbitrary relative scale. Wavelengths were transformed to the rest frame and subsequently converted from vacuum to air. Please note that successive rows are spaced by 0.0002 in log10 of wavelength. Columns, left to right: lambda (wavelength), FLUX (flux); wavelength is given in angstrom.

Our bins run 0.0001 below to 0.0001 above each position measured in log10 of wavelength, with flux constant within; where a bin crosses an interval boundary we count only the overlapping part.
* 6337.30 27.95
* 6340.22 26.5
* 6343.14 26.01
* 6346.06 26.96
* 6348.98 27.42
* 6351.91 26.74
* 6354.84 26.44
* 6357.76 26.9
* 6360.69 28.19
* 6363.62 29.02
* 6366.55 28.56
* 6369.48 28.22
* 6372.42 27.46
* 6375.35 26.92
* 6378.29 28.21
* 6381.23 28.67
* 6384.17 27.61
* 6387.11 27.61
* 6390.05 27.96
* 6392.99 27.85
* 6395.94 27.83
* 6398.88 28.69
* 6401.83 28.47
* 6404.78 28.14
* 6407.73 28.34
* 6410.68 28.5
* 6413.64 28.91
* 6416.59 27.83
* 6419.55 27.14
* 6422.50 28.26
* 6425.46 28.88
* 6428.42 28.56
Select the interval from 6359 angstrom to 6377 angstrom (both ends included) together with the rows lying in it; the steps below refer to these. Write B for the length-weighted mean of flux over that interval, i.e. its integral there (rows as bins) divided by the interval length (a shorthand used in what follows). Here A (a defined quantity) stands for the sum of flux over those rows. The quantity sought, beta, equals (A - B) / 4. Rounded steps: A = 168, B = 28.0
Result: 35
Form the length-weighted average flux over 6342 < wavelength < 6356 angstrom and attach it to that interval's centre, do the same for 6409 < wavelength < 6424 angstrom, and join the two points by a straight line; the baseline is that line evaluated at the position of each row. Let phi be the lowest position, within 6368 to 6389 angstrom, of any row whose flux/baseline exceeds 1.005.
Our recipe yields 6369.48 angstrom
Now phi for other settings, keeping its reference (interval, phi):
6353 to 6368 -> 6360.69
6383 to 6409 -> 6384.17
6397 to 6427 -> 6398.88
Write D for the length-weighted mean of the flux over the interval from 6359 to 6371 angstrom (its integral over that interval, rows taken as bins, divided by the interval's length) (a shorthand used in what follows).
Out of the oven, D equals 28.5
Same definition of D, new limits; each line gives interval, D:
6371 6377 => 27.2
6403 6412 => 28.3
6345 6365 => 27.4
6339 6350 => 26.7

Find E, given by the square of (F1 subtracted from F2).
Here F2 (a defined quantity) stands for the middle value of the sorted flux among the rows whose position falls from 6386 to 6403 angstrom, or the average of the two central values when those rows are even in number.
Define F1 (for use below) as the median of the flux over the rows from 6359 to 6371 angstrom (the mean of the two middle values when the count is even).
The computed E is 0.24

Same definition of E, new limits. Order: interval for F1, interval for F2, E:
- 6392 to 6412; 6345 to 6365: 1.90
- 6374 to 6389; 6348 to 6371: 0.04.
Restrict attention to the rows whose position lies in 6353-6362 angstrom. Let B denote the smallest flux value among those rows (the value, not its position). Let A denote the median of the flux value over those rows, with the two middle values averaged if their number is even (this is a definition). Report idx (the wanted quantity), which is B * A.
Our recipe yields 711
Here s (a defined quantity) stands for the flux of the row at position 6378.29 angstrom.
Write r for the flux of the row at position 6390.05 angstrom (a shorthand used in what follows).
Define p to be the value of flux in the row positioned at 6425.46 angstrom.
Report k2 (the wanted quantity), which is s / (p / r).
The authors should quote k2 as 27.3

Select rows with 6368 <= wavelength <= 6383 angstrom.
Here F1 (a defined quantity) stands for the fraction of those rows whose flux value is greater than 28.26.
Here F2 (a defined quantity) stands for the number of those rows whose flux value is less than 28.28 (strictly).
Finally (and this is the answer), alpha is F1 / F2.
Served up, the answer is 0.050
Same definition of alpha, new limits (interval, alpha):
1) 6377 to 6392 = 0.050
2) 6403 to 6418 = 0.300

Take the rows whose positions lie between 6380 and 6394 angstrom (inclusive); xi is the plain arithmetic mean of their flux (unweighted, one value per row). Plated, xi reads 27.9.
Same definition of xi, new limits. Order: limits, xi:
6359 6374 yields 28.3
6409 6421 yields 28.1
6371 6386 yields 27.8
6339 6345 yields 26.3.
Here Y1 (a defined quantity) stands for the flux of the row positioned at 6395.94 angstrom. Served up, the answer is 27.83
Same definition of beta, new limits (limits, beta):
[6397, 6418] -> 43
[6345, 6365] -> 41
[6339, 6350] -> 20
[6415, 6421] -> 7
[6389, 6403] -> 28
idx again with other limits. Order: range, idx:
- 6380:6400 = 769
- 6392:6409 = 786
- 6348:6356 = 707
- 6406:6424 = 768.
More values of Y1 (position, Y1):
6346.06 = 26.96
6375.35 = 26.92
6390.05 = 27.96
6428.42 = 28.56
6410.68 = 28.5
